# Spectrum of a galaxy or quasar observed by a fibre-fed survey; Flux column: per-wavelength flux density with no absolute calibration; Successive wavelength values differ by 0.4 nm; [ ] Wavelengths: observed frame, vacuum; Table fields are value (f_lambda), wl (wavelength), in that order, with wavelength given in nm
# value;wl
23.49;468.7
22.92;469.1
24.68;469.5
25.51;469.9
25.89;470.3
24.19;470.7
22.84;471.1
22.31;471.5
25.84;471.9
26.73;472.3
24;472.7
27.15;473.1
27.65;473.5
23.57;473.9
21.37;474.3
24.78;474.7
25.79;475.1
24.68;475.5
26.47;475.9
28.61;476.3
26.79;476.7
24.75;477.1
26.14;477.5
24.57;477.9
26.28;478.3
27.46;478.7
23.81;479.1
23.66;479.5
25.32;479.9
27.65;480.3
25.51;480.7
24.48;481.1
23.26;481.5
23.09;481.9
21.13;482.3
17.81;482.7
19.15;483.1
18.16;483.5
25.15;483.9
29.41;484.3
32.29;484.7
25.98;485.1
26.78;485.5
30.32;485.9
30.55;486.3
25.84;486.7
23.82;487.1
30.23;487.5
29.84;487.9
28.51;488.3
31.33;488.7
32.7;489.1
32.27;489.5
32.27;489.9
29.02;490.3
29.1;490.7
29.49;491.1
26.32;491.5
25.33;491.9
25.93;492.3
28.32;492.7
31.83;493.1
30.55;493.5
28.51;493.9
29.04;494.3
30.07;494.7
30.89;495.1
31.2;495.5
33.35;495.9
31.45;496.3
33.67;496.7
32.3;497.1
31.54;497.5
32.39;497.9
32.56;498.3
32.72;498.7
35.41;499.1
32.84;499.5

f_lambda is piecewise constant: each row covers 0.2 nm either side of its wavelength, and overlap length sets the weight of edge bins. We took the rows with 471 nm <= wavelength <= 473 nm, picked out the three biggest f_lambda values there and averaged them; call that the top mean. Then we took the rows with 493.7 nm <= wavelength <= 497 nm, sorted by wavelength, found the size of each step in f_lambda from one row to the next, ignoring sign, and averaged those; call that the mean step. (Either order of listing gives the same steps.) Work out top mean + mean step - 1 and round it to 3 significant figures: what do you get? 25.8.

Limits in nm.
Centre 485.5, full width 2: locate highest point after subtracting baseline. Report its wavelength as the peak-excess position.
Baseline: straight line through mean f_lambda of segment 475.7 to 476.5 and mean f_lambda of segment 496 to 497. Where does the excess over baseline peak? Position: 484.7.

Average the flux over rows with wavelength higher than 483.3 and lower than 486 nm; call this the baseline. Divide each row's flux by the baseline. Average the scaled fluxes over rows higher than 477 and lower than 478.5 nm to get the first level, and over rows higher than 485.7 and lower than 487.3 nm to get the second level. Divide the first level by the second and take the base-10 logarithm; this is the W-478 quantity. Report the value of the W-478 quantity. -0.04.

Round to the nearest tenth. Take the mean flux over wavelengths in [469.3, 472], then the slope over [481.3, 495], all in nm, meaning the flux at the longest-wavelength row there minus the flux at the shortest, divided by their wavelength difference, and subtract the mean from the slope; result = -23.9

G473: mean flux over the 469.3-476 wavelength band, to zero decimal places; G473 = 25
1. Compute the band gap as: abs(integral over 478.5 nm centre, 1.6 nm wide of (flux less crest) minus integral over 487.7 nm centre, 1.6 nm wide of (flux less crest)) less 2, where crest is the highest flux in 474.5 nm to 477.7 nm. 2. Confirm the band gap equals 2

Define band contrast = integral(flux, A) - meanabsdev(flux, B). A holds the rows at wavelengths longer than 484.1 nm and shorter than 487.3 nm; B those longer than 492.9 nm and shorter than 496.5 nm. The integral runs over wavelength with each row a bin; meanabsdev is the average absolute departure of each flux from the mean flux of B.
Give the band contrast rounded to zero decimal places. 89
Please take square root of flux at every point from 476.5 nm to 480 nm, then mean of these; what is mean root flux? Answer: 5.04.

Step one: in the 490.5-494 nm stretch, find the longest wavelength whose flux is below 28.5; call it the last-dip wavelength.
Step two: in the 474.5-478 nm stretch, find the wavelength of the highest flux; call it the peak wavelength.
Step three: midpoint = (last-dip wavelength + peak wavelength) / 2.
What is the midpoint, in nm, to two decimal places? 484.50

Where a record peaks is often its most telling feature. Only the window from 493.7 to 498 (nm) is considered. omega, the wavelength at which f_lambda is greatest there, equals 496.7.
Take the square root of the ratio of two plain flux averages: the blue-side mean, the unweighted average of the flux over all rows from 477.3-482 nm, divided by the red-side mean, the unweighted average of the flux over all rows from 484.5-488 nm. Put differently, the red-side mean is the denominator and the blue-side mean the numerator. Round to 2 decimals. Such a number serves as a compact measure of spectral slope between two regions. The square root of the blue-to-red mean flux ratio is 0.94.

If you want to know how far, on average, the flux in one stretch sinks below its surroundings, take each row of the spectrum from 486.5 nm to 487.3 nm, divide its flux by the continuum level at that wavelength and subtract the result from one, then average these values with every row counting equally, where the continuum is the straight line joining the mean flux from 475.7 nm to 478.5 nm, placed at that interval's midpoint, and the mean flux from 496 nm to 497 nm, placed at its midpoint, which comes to 0.16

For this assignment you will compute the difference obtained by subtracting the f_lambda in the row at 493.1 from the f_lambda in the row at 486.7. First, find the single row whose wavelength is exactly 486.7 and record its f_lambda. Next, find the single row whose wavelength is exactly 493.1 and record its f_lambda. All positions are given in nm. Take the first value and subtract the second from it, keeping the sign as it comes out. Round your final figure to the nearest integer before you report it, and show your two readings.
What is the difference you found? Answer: -6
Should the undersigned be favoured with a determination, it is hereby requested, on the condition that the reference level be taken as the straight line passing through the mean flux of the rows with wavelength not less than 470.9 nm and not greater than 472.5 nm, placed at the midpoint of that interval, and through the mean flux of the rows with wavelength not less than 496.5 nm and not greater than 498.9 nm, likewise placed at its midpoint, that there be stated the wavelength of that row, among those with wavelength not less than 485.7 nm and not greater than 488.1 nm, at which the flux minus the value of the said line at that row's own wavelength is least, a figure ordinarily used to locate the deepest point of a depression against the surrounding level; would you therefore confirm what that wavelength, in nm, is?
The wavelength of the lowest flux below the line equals 487.1 nm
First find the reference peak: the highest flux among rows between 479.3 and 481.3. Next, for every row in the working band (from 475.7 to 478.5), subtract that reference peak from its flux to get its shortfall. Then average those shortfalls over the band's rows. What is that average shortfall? -1.4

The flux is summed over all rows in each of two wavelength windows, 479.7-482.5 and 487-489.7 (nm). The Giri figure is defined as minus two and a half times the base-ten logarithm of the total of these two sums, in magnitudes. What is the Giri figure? -6.45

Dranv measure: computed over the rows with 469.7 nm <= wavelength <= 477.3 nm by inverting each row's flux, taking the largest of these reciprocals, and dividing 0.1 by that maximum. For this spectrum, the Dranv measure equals 2.1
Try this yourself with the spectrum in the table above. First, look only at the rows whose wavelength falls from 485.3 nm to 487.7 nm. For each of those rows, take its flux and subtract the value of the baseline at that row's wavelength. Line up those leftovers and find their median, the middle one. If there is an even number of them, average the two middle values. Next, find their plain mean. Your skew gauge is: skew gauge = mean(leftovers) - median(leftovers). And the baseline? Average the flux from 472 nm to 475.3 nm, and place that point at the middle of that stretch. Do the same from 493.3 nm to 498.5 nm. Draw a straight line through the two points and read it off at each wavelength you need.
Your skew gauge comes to -0.6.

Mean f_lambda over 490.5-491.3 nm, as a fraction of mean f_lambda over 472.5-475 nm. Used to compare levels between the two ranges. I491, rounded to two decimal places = 1.18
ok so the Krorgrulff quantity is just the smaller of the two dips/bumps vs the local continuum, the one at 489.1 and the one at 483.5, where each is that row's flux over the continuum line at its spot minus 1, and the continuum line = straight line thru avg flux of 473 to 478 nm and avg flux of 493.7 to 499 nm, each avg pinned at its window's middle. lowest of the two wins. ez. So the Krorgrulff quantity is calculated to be -0.35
